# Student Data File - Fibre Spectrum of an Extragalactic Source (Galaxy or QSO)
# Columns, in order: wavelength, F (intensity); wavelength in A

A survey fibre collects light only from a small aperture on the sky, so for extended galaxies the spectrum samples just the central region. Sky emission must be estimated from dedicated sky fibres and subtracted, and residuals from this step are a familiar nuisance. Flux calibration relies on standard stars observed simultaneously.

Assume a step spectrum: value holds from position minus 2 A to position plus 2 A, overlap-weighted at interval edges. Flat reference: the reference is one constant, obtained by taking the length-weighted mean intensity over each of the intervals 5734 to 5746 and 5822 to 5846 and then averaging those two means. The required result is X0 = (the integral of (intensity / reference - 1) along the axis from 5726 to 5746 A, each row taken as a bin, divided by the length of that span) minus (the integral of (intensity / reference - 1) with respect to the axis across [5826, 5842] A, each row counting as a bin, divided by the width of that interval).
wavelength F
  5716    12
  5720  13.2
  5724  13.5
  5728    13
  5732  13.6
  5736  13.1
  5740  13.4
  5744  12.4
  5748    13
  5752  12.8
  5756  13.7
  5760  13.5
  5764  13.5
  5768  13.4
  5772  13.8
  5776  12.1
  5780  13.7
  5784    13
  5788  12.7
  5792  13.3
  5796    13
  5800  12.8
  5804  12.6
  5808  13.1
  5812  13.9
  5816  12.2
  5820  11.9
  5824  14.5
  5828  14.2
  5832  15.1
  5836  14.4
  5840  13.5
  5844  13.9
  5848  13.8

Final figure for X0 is -0.09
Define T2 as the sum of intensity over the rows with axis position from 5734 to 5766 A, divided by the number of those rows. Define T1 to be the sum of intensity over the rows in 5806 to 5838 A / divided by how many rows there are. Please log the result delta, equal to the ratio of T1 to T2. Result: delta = 1.037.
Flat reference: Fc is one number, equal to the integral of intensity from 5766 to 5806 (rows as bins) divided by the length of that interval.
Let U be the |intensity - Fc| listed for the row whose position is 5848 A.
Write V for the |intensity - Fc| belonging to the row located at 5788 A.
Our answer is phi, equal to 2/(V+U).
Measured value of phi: 1.82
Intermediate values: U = 0.8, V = 0.34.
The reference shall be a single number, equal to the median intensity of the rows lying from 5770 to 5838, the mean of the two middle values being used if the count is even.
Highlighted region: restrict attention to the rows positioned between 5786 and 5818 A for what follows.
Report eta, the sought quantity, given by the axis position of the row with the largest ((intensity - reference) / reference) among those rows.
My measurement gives 5812 A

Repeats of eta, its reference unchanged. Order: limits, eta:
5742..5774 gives 5772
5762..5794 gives 5772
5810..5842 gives 5832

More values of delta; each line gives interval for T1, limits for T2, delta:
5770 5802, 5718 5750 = 0.992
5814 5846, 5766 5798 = 1.045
